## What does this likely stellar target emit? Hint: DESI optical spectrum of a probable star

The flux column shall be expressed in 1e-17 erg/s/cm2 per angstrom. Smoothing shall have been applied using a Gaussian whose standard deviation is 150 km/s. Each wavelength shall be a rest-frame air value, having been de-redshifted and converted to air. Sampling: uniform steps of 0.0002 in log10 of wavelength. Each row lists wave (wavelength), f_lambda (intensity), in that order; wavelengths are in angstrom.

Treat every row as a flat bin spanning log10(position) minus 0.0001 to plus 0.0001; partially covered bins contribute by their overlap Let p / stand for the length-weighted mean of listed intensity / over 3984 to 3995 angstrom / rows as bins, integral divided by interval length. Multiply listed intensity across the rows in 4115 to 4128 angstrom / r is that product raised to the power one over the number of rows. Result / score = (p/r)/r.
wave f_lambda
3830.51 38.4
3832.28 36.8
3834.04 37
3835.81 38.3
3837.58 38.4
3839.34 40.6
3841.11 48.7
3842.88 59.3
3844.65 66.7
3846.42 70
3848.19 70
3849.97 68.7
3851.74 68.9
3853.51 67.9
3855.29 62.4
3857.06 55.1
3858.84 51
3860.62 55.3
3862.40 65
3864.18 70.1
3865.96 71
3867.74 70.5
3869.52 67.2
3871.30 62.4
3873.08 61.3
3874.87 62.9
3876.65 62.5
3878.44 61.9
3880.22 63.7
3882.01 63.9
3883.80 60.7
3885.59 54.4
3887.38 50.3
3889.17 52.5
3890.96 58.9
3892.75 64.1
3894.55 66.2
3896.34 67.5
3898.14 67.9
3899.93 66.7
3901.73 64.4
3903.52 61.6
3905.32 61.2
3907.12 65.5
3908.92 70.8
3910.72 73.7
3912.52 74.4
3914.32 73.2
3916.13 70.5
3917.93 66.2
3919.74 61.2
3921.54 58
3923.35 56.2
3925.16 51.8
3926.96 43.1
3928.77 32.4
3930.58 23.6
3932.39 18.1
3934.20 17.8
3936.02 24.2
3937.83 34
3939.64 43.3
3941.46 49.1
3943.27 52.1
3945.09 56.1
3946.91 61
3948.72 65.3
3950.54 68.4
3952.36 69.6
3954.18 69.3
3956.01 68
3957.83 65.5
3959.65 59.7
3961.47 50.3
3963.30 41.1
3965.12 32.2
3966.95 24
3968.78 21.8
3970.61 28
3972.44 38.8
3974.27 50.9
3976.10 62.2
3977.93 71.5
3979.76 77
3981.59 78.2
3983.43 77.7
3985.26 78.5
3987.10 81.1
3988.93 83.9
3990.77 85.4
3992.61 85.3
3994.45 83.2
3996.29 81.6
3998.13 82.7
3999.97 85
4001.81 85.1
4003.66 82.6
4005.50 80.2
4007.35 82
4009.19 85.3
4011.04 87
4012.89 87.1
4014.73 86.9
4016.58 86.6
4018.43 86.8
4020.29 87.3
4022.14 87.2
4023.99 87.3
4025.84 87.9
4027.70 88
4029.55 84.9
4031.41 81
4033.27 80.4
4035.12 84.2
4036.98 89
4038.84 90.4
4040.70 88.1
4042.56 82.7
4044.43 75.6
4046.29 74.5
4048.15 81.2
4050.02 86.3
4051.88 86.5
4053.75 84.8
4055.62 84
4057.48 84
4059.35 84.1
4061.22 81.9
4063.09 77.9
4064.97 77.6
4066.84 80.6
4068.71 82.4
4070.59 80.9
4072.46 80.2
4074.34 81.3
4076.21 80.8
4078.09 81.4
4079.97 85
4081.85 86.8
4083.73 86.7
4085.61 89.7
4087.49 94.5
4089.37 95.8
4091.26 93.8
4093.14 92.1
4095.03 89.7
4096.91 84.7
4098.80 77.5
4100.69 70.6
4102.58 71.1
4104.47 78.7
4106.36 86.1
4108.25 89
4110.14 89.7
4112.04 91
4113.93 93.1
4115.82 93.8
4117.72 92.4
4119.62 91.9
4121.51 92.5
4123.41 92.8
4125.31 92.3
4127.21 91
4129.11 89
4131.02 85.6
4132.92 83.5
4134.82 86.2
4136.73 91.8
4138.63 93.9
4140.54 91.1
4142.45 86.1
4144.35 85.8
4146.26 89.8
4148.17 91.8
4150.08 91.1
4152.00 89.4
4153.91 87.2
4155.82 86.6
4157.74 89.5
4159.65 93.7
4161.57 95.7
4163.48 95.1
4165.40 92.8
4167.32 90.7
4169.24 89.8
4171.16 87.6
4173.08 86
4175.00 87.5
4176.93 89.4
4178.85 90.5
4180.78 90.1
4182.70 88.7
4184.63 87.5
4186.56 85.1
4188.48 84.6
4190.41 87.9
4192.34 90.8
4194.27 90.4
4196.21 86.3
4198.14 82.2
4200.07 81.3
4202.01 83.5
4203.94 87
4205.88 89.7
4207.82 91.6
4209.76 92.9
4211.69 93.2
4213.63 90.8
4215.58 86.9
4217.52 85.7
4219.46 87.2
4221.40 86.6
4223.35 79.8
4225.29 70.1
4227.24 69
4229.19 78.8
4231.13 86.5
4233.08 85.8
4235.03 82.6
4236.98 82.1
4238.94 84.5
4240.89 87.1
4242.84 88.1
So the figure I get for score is 0.0097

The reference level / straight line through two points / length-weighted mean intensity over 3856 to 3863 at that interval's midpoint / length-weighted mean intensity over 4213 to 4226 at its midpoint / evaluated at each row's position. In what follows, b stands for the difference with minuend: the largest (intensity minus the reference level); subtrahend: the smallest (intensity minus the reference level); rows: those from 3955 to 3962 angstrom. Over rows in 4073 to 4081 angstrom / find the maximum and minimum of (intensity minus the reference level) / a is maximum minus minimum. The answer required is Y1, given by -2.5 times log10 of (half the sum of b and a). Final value -2.6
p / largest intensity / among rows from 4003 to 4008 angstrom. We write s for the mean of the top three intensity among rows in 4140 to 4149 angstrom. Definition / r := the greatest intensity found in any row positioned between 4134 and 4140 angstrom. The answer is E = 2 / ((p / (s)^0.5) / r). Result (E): 22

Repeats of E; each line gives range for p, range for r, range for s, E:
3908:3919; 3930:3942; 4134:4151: 13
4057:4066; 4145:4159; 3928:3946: 16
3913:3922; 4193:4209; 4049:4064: 23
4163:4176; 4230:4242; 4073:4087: 17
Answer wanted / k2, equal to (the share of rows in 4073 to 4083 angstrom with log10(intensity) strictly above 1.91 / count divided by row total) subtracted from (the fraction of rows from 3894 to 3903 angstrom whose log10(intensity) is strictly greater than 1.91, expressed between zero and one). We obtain -0.8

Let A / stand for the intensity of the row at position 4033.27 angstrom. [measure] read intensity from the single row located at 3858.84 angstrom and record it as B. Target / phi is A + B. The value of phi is 131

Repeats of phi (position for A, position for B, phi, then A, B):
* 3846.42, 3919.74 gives 131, 70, 61.2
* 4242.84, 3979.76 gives 165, 88.1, 77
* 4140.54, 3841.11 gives 140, 91.1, 48.7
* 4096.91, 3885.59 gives 139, 84.7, 54.4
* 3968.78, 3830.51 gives 60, 21.8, 38.4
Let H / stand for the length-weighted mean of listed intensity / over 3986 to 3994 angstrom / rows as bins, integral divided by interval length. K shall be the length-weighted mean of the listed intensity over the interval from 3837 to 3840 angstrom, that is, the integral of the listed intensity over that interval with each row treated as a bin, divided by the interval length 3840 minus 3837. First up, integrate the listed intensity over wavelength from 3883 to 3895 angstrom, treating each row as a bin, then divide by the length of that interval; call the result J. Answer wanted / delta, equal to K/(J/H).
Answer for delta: 57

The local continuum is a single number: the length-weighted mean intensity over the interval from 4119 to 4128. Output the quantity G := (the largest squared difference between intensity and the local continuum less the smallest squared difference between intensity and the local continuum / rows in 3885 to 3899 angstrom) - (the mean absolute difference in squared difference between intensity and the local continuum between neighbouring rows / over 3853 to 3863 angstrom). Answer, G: 752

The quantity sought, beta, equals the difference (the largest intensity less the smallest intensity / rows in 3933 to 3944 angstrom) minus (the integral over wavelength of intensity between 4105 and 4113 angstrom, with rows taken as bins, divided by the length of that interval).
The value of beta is -54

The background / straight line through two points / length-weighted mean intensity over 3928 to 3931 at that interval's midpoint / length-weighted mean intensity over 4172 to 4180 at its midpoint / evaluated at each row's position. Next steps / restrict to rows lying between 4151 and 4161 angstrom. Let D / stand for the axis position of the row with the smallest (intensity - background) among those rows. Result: 4155.82 angstrom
